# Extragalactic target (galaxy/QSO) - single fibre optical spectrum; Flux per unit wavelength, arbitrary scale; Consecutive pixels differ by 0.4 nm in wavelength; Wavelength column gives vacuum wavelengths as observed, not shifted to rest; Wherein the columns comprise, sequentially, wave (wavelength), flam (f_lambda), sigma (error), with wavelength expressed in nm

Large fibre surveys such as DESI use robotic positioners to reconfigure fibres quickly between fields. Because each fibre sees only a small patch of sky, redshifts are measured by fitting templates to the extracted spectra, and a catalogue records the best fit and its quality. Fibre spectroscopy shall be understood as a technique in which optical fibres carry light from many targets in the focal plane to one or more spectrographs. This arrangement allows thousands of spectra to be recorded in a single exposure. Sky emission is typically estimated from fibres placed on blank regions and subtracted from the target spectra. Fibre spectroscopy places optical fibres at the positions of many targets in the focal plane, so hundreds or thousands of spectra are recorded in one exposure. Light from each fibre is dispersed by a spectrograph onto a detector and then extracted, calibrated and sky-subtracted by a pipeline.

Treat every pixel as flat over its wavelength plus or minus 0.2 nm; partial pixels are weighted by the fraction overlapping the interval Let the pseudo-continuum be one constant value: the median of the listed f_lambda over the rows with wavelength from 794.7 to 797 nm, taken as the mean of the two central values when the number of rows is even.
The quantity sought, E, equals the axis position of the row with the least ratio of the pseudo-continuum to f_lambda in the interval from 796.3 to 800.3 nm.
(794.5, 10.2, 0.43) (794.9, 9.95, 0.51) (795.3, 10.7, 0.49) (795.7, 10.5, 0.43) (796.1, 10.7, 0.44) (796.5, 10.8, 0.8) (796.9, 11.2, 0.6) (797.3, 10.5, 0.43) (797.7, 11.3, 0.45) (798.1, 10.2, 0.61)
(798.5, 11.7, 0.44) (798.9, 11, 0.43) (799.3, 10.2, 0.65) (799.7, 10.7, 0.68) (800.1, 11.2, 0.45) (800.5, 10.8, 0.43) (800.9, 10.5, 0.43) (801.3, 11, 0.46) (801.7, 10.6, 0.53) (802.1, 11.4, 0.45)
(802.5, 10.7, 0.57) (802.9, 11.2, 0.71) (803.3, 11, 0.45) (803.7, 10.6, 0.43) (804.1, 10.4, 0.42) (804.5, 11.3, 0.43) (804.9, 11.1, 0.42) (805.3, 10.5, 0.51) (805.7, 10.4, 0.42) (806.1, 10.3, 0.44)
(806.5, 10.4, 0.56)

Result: 798.5 nm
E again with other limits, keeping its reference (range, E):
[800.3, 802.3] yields 802.1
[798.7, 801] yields 800.1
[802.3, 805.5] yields 804.5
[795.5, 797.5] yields 796.9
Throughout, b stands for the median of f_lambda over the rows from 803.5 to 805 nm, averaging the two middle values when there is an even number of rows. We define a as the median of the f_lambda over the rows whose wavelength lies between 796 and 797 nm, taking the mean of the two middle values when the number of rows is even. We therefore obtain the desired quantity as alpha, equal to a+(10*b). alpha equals 119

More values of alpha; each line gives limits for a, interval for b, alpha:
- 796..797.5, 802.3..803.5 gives 121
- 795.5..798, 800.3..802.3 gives 119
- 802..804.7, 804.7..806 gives 116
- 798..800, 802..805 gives 121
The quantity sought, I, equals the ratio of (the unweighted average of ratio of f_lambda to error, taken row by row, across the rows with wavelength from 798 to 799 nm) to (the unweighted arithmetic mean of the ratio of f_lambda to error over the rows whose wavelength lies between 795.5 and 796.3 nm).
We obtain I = 0.94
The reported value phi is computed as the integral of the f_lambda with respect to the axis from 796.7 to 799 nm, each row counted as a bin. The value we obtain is 25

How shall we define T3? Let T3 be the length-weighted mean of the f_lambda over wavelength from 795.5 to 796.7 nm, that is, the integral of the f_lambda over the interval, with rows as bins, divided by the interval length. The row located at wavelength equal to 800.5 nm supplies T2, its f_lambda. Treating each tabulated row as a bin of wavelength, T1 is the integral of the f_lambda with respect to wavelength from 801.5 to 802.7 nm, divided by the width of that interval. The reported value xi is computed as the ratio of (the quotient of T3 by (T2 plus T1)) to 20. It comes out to 0.0246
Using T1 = 10.9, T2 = 10.8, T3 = 10.7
